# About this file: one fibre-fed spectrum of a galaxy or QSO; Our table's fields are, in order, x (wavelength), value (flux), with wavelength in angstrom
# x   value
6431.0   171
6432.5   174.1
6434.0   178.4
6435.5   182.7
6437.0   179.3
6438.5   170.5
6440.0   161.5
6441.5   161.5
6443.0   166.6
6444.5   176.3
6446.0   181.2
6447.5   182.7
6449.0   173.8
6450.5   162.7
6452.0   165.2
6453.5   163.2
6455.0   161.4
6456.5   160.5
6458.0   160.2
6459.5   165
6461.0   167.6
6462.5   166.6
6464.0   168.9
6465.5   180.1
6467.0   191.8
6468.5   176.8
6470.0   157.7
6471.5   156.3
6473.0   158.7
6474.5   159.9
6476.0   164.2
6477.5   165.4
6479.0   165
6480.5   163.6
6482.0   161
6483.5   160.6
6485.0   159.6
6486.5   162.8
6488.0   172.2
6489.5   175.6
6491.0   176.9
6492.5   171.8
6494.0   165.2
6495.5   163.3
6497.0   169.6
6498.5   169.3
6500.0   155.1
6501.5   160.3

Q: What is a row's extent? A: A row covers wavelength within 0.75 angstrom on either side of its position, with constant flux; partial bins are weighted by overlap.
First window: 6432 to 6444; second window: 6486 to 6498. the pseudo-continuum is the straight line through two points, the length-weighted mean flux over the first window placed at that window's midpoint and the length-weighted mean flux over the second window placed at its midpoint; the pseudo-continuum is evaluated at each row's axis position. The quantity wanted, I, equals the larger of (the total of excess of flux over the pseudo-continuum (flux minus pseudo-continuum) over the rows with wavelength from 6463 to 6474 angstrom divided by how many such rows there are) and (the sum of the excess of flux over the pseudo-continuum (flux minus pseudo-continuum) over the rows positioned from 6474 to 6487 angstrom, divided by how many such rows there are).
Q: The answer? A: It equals -0.7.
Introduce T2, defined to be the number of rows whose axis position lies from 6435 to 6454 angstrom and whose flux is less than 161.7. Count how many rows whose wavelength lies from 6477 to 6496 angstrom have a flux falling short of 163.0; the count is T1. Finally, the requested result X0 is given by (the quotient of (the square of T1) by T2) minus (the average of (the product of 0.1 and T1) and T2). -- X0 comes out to 7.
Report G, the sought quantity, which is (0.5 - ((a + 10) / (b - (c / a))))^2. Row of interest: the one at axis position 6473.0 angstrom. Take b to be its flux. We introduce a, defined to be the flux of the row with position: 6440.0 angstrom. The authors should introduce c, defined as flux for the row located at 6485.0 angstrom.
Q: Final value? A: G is 0.35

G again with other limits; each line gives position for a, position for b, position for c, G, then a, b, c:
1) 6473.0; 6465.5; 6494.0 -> 0.20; 158.7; 180.1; 165.2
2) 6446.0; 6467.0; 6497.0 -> 0.25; 181.2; 191.8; 169.6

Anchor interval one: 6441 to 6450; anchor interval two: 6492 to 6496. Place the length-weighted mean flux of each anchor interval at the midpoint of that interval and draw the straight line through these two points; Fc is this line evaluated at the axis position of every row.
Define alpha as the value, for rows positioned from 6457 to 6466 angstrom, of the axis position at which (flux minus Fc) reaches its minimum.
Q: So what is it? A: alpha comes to 6458.0 angstrom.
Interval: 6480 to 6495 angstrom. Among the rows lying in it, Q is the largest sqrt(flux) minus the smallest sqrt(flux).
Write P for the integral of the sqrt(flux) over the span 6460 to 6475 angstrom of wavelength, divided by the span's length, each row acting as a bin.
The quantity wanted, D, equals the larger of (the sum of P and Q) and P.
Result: 13.6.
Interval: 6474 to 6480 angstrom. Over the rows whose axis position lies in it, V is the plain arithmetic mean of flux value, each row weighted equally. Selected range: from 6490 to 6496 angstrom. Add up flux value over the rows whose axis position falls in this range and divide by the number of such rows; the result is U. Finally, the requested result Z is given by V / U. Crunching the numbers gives 0.97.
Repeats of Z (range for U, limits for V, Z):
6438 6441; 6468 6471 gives 1.01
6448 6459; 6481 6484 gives 0.98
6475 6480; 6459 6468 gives 1.05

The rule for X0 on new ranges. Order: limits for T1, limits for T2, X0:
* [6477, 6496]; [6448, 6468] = 4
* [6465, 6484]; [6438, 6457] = 7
